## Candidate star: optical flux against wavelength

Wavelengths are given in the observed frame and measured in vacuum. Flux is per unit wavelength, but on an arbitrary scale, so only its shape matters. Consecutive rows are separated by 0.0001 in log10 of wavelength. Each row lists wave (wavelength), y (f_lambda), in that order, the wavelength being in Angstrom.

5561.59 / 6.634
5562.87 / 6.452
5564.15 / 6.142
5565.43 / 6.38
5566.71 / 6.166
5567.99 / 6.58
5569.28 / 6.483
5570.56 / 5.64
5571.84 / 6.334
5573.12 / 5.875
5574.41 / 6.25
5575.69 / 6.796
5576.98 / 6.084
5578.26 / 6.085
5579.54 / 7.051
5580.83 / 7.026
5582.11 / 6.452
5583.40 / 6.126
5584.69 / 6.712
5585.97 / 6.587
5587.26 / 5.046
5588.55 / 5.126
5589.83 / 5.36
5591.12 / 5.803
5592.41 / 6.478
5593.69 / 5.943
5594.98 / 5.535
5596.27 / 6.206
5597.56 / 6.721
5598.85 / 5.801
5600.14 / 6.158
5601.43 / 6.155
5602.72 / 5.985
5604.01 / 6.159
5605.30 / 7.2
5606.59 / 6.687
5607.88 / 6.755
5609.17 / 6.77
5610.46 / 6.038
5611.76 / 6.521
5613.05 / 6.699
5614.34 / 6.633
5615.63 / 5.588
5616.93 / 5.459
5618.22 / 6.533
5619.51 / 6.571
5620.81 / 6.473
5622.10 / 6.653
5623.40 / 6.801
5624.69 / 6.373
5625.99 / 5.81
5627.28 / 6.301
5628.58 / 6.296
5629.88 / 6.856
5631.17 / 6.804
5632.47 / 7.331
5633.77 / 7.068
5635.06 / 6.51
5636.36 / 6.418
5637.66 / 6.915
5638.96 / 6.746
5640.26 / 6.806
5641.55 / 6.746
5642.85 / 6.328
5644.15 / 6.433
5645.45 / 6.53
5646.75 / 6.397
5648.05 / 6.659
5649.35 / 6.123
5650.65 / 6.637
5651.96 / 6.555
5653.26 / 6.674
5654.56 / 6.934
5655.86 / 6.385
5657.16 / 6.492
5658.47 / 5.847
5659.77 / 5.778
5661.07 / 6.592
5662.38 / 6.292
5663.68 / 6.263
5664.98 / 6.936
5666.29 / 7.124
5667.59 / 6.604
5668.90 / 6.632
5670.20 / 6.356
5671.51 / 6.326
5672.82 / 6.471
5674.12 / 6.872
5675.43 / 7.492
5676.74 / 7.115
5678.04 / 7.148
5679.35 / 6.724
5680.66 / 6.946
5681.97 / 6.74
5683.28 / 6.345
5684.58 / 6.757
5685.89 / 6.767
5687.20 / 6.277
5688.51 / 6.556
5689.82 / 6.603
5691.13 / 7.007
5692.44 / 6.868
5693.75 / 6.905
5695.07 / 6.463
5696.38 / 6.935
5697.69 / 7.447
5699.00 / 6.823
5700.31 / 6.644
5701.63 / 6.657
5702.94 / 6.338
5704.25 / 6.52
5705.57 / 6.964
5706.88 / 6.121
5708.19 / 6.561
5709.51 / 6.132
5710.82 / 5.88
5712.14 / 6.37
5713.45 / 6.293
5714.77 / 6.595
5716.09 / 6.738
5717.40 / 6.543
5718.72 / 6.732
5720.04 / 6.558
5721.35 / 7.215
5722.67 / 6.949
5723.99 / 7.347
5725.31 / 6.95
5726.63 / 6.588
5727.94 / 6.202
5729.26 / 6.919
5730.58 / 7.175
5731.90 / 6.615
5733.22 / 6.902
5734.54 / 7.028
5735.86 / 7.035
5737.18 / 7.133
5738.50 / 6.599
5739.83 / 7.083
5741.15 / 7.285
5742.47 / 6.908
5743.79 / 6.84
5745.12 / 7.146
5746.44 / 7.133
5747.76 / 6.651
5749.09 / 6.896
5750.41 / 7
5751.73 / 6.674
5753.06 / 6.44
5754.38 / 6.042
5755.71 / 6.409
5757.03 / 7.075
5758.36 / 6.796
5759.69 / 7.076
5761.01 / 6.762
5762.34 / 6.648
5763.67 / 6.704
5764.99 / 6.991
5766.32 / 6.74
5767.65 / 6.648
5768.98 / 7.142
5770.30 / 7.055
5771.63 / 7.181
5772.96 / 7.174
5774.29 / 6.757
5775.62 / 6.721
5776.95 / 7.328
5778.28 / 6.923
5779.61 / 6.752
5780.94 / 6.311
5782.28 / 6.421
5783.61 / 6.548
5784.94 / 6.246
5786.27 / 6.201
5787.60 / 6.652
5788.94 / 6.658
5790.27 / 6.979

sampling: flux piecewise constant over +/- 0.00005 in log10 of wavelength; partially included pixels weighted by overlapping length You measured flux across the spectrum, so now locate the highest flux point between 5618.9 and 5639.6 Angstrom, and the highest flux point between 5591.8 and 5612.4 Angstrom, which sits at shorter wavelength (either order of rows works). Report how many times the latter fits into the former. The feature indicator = 1.02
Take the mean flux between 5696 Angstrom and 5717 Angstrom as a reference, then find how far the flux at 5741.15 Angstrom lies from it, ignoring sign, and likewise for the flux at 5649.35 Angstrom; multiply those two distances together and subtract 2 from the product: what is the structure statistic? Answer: -1.68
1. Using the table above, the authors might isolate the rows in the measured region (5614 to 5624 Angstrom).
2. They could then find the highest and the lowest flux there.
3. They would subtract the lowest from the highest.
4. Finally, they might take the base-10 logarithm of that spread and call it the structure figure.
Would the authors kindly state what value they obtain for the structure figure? 0.13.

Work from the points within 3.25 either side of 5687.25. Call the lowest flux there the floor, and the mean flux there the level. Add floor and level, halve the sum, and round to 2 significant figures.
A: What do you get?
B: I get 6.4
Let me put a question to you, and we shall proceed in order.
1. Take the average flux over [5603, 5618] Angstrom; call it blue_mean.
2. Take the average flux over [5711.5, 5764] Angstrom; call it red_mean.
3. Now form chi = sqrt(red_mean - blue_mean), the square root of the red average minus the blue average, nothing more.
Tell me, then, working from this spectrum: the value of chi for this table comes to 0.63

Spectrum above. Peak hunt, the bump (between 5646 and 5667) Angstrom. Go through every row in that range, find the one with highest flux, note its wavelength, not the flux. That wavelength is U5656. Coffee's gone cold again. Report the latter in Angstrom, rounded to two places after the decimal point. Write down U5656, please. 5666.29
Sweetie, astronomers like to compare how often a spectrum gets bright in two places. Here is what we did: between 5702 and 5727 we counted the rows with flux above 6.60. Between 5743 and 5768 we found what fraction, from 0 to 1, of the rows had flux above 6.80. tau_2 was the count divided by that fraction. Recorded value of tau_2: 17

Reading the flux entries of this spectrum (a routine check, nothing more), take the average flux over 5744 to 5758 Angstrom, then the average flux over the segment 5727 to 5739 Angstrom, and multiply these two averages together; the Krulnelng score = 46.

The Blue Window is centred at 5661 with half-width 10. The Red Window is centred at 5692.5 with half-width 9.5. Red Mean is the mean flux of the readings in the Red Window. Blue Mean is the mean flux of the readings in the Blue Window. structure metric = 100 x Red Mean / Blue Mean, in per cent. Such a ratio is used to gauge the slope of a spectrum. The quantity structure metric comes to 104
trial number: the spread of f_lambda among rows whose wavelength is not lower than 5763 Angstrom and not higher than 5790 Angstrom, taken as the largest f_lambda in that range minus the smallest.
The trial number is 1.13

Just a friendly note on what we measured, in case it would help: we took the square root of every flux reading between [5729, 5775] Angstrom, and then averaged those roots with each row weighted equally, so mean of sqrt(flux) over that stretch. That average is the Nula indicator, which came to 2.62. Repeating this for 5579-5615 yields 2.50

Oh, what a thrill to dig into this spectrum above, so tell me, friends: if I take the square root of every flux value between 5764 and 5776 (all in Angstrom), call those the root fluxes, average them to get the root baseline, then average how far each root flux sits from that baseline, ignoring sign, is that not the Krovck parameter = 0.037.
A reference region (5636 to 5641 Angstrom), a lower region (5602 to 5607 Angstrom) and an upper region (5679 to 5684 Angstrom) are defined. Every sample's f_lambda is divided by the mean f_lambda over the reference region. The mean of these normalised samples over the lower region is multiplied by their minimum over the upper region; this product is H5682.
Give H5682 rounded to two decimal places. 0.91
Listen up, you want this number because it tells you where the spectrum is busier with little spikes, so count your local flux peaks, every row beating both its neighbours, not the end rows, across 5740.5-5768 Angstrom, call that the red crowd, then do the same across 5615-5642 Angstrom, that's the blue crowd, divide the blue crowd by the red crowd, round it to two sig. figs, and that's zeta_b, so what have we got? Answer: 1.4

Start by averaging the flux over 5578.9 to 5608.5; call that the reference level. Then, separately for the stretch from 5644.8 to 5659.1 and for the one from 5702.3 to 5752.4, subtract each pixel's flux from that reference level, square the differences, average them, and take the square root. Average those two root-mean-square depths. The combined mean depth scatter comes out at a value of 0.51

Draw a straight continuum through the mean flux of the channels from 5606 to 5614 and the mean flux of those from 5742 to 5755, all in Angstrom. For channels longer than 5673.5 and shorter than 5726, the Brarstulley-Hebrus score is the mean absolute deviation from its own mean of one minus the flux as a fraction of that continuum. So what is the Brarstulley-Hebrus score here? 0.042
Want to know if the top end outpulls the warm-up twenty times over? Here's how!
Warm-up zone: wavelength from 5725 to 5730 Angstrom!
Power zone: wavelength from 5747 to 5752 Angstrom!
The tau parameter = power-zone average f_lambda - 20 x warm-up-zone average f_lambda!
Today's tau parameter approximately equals -126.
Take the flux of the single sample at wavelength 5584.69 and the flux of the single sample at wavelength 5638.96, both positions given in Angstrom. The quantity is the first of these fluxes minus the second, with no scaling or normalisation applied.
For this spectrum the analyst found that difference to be 0.0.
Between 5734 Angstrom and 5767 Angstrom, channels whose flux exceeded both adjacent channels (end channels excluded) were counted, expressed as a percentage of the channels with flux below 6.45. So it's 233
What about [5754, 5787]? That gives 117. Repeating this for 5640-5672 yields 73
